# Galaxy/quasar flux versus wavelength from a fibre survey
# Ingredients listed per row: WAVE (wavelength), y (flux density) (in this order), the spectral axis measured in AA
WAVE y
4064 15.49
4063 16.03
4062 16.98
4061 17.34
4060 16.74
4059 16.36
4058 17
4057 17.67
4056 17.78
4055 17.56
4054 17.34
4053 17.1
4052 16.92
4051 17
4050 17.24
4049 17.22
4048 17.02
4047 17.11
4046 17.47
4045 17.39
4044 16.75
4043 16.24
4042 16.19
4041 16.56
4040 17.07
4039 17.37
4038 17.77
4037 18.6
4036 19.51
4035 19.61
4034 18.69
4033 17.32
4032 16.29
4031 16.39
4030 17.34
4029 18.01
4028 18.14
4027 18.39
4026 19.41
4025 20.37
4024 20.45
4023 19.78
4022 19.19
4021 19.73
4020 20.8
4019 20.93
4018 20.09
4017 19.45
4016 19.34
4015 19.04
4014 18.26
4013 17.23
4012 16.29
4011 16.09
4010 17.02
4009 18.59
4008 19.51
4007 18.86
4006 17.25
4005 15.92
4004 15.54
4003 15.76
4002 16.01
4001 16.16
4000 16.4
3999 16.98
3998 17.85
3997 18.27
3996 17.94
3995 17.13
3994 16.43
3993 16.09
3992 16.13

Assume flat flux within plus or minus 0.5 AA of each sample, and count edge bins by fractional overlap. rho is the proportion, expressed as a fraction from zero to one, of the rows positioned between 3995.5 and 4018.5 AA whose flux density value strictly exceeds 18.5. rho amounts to 0.30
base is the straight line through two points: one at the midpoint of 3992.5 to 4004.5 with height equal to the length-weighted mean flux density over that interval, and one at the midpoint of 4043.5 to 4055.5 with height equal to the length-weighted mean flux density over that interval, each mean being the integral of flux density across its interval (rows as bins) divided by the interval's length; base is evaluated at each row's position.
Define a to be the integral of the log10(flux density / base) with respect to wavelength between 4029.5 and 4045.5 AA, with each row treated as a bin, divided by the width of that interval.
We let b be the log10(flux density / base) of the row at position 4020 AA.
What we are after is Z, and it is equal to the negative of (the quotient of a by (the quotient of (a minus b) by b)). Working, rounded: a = 0.009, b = 0.090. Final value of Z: 0.010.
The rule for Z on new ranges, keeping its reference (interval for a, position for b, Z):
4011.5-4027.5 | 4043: 0.016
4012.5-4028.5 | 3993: 0.012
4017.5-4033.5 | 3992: 0.011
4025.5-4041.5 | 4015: 0.035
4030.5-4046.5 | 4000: 0.004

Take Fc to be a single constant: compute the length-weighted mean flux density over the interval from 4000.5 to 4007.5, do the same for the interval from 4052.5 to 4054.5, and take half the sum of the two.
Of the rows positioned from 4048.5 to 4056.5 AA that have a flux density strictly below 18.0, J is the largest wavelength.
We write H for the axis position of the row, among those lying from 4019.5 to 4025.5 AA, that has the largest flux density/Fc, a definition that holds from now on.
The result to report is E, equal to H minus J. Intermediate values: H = 4020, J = 4056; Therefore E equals -36 AA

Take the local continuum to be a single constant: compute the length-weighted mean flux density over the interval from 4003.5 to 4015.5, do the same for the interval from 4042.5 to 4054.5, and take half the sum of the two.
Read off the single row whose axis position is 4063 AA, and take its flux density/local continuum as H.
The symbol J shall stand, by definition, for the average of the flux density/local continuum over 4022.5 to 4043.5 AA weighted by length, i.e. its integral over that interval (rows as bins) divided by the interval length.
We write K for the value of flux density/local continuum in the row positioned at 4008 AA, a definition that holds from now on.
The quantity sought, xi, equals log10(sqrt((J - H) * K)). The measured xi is -0.44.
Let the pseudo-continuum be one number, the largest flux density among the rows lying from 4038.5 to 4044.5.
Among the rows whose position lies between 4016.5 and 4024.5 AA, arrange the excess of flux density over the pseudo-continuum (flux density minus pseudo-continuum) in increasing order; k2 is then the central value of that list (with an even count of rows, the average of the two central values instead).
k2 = 2.6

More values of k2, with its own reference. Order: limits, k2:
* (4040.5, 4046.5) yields -0.7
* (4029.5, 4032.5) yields -1.0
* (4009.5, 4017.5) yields 0.4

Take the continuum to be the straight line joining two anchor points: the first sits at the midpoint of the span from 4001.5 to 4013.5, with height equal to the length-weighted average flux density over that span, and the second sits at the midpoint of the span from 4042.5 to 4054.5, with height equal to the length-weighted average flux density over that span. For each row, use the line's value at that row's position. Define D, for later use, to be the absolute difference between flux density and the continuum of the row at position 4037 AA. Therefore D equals 1.6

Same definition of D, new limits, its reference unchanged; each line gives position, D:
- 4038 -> 0.7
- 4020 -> 3.8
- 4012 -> 0.7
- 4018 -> 3.1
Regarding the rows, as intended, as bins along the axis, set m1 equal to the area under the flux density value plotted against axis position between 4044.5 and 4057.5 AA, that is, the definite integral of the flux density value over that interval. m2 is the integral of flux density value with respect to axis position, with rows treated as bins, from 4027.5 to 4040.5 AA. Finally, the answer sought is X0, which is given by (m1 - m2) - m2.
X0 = -239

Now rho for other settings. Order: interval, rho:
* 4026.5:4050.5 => 0.17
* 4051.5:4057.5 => 0.00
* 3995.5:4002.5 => 0.00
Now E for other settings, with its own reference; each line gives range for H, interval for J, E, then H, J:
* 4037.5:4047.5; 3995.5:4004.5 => 34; 4038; 4004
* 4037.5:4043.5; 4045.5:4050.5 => -12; 4038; 4050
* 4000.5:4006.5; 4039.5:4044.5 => -38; 4006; 4044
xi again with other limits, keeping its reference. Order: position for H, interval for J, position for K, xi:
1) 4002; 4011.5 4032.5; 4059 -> -0.41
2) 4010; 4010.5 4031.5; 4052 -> -0.50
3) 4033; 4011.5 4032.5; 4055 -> -0.53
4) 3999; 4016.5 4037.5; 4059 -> -0.48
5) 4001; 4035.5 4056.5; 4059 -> -0.60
